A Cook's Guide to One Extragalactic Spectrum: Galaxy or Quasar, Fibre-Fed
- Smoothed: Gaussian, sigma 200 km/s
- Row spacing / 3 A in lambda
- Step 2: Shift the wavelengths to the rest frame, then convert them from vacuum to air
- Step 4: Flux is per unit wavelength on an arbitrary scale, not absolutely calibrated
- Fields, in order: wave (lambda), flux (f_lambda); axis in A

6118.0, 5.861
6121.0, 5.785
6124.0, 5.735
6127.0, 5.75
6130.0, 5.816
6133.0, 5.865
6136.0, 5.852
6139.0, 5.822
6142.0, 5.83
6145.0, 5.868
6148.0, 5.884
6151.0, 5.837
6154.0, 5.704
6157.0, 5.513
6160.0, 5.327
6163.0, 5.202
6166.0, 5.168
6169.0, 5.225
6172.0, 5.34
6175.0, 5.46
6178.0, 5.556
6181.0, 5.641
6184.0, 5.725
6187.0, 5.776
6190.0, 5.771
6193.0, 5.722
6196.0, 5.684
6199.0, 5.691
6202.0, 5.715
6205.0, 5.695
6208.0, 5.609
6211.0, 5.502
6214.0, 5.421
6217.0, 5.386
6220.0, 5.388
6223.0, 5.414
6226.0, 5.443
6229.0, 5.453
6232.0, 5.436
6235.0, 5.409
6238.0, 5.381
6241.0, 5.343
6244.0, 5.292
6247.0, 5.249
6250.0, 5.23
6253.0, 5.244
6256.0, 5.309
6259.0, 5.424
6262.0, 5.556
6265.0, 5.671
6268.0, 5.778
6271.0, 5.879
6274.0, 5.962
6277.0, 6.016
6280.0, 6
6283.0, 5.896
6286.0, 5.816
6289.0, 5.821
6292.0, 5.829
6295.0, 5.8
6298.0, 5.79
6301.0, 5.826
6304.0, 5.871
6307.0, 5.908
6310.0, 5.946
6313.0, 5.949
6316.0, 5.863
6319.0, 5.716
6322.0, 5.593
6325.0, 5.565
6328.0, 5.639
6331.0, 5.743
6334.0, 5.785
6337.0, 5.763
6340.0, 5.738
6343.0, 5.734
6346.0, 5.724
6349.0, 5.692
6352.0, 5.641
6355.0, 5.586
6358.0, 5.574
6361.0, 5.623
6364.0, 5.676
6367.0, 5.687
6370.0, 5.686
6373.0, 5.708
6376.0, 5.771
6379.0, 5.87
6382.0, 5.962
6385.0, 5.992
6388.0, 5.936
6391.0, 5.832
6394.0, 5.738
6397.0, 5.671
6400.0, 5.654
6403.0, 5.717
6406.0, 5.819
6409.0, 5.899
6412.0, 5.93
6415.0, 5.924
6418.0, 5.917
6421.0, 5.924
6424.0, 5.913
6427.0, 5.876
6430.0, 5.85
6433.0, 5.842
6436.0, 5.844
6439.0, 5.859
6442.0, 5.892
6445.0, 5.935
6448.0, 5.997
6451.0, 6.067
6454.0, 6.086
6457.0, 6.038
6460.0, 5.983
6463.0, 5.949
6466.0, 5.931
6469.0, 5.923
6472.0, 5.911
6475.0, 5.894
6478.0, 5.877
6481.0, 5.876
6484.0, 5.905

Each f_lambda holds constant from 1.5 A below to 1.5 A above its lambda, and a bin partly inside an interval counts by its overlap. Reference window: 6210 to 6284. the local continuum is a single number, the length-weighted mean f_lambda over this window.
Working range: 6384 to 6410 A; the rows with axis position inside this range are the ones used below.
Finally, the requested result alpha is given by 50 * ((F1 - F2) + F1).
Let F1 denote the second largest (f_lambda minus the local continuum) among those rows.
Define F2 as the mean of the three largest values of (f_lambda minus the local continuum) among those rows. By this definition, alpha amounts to 20.4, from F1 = 0.415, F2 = 0.42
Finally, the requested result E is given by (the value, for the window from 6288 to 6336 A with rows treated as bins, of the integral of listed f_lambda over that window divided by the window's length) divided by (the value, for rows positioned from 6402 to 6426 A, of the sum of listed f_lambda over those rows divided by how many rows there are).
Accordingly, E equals 0.98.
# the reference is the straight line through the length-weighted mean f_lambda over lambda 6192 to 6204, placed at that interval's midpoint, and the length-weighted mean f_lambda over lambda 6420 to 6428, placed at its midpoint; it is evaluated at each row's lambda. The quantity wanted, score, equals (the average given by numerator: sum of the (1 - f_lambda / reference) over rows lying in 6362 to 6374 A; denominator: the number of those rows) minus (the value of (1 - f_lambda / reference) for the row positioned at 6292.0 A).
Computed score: 0.036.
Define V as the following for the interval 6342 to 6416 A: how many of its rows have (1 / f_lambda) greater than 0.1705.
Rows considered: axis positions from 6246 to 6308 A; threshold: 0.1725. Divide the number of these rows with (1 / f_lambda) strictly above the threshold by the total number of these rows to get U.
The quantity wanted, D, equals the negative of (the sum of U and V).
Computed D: -18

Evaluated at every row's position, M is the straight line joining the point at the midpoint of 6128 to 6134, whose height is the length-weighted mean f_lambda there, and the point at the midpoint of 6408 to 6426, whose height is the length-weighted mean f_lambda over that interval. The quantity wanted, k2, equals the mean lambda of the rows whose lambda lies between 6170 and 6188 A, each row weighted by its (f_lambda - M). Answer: 6176.6 A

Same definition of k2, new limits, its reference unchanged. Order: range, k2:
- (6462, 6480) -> 6477.2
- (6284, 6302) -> 6293.9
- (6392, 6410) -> 6399.5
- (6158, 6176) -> 6167.0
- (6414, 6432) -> 6429.9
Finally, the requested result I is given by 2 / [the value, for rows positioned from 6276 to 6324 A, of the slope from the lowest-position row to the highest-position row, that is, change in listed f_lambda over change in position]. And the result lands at -213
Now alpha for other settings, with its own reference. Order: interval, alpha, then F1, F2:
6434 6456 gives 28.2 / 0.546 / 0.53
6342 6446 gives 22.0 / 0.441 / 0.44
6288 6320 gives 21.8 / 0.425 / 0.41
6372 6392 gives 22.0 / 0.441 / 0.44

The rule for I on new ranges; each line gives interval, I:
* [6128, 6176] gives -253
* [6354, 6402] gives 1324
